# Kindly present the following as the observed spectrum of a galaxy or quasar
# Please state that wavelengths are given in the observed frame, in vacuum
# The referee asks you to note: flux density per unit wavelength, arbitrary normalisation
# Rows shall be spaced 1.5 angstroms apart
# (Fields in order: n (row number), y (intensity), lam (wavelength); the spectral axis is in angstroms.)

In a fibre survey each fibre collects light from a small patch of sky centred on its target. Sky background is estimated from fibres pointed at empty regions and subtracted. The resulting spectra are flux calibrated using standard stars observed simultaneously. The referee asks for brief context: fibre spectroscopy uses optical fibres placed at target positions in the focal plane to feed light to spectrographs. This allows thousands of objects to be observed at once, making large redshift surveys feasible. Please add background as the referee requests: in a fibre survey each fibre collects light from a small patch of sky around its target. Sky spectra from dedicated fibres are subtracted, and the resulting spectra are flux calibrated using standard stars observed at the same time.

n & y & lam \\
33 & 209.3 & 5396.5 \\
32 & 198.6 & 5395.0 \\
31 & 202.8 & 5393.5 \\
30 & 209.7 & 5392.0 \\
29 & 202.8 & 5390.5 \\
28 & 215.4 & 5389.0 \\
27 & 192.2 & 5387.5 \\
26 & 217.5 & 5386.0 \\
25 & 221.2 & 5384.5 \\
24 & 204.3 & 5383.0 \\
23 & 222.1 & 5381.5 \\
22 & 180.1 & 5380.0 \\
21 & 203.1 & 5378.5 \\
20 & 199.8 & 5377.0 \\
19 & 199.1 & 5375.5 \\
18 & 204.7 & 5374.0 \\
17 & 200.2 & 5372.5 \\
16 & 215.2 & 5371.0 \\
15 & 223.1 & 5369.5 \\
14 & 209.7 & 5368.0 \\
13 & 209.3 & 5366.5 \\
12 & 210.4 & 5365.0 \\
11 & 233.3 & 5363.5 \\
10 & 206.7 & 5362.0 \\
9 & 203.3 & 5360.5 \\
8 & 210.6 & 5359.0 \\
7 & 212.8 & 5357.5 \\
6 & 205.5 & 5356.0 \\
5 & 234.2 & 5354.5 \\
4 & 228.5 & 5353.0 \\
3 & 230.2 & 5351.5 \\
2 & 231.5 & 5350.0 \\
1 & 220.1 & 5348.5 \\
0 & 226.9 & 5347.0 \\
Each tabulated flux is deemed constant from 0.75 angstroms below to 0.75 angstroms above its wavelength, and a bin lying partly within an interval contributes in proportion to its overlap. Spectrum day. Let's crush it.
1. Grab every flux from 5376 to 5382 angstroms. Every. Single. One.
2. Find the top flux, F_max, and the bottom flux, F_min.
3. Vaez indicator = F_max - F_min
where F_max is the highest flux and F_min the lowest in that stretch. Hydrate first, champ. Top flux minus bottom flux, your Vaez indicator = 42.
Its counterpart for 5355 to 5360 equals 7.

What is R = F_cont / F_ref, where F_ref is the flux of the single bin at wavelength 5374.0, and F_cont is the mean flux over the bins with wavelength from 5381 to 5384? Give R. 1.04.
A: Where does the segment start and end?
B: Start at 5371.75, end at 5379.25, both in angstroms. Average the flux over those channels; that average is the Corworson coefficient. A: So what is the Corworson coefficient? 201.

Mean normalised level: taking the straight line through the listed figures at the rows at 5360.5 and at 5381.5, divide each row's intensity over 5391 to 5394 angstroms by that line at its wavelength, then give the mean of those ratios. 0.89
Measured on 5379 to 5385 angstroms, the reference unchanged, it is 0.93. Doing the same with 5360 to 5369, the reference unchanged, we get 1.03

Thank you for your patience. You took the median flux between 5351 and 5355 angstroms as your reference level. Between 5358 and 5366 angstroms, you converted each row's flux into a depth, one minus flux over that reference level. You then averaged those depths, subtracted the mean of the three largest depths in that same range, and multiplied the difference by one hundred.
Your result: -2.6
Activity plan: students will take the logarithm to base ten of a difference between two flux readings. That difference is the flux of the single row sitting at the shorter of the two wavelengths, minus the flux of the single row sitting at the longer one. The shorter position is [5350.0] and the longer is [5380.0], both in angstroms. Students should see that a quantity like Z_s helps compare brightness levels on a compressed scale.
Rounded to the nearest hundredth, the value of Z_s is 1.71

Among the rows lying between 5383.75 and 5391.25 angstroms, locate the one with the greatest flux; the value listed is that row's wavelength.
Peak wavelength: 5384.5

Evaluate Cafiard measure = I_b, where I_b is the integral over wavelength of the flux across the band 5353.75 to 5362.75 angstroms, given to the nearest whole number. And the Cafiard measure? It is 1910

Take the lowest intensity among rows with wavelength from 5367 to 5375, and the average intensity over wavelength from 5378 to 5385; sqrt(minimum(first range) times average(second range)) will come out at 203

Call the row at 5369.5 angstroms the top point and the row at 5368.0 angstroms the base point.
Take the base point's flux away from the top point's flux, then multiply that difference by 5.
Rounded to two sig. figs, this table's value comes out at 67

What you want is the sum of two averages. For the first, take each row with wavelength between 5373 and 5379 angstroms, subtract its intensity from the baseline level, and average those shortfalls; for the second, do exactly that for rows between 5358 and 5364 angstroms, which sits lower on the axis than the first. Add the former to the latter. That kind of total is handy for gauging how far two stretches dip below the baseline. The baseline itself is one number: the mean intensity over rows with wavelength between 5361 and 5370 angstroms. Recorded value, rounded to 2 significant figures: 16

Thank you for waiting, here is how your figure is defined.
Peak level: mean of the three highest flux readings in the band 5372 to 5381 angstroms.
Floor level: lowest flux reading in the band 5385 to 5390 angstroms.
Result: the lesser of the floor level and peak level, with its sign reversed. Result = -192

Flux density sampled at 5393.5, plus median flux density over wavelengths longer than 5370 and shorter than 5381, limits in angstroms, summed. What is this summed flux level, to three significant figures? 403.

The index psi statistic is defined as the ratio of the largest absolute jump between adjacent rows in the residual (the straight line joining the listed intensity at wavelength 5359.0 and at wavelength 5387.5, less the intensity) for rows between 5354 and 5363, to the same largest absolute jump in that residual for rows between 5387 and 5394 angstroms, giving 1.1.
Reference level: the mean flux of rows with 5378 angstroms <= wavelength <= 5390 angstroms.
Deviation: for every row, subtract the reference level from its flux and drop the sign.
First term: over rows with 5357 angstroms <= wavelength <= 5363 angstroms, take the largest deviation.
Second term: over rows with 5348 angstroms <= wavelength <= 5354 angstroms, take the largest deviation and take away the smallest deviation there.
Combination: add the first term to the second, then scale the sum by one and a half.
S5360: 26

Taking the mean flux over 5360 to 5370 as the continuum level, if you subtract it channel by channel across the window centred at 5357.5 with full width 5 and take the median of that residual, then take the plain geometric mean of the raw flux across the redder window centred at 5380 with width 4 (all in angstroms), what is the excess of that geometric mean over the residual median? 204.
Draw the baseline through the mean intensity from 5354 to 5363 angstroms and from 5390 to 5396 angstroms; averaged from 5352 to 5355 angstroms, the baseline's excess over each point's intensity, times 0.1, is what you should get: -1.8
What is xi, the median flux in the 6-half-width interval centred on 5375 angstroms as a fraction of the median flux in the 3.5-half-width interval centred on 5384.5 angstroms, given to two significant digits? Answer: 0.93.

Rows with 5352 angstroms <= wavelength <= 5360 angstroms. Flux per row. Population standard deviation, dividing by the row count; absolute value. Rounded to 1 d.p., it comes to 11.0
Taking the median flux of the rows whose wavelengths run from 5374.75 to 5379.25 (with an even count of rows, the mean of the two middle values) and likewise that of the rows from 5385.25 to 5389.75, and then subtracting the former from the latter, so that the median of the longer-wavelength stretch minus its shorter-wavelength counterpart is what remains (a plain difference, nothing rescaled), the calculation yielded 16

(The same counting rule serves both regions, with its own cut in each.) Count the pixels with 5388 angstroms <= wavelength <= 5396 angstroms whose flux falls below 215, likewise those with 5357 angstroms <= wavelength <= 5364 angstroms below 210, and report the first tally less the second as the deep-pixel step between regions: 2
